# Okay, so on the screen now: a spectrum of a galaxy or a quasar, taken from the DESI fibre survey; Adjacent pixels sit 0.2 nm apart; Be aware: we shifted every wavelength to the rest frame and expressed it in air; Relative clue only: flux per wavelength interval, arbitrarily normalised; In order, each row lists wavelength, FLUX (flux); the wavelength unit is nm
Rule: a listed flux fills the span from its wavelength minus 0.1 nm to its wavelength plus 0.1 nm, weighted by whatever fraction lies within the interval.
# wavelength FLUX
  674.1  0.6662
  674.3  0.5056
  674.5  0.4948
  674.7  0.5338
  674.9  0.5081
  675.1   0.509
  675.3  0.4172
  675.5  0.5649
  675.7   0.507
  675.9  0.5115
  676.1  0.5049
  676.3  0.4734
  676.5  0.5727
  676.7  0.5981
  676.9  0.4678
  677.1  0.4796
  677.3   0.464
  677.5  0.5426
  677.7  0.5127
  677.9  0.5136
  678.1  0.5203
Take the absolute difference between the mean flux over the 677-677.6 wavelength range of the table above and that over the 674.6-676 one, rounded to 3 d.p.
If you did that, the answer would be 0.012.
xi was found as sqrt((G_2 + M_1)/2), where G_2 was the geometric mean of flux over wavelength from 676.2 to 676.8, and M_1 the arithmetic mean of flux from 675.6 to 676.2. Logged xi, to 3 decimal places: 0.726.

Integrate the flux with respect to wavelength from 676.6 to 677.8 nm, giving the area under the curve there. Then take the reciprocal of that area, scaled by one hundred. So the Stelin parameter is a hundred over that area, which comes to 163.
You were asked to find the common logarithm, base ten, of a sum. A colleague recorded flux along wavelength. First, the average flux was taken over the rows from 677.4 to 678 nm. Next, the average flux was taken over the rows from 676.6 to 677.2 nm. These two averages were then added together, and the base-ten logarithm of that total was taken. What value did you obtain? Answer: 0.016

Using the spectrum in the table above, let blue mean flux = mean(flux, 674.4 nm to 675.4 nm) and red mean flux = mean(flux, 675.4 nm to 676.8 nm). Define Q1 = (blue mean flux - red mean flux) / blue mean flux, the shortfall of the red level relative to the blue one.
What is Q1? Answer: -0.082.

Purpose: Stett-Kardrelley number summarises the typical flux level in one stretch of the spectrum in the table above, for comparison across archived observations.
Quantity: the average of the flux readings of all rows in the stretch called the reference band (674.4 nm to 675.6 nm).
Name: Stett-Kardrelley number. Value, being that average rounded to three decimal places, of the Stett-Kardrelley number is 0.505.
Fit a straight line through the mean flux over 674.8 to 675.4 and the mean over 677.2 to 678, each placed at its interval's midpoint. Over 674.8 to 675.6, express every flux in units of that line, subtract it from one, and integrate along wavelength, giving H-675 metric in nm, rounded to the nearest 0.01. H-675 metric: -0.03 nm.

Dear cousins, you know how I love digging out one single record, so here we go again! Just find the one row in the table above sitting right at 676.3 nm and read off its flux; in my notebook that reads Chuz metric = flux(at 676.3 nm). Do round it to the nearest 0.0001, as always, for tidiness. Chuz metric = 0.4734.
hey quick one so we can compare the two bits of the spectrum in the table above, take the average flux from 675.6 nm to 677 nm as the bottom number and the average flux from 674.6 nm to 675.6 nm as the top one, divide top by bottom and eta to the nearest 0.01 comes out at 0.98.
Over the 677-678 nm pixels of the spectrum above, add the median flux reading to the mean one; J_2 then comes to 1.015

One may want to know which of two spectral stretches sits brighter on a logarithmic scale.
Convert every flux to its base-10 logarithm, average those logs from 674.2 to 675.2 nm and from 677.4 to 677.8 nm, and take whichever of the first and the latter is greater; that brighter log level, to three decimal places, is -0.278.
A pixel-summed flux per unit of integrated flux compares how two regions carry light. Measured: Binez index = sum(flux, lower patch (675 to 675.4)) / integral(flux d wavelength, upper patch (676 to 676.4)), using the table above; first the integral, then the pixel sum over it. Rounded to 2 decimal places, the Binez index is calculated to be 4.73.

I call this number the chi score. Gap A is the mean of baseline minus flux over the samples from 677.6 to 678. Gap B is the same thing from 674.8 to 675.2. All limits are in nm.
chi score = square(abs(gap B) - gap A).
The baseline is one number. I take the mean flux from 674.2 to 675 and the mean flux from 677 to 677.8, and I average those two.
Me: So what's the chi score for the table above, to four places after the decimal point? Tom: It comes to 0.0001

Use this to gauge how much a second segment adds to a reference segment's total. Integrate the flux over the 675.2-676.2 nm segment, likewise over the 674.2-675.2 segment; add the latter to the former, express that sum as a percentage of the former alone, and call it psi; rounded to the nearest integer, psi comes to 202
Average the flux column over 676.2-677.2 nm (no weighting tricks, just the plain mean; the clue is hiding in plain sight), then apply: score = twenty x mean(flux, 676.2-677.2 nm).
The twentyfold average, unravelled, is 10.4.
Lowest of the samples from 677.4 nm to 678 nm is 0.5127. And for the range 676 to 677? 0.4678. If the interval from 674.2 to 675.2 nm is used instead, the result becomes 0.4948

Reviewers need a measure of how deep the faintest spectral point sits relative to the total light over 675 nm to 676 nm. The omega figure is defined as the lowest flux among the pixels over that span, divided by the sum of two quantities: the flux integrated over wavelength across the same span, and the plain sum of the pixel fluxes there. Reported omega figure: 0.139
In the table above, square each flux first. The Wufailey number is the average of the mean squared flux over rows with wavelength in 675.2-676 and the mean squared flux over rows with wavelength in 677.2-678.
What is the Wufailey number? 0.256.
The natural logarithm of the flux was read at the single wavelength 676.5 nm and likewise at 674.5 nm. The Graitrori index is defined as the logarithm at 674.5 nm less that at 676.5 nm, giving -0.15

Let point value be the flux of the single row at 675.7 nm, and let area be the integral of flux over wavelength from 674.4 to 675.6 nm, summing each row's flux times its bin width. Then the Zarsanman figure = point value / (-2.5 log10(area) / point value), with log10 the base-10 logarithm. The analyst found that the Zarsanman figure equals 0.47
